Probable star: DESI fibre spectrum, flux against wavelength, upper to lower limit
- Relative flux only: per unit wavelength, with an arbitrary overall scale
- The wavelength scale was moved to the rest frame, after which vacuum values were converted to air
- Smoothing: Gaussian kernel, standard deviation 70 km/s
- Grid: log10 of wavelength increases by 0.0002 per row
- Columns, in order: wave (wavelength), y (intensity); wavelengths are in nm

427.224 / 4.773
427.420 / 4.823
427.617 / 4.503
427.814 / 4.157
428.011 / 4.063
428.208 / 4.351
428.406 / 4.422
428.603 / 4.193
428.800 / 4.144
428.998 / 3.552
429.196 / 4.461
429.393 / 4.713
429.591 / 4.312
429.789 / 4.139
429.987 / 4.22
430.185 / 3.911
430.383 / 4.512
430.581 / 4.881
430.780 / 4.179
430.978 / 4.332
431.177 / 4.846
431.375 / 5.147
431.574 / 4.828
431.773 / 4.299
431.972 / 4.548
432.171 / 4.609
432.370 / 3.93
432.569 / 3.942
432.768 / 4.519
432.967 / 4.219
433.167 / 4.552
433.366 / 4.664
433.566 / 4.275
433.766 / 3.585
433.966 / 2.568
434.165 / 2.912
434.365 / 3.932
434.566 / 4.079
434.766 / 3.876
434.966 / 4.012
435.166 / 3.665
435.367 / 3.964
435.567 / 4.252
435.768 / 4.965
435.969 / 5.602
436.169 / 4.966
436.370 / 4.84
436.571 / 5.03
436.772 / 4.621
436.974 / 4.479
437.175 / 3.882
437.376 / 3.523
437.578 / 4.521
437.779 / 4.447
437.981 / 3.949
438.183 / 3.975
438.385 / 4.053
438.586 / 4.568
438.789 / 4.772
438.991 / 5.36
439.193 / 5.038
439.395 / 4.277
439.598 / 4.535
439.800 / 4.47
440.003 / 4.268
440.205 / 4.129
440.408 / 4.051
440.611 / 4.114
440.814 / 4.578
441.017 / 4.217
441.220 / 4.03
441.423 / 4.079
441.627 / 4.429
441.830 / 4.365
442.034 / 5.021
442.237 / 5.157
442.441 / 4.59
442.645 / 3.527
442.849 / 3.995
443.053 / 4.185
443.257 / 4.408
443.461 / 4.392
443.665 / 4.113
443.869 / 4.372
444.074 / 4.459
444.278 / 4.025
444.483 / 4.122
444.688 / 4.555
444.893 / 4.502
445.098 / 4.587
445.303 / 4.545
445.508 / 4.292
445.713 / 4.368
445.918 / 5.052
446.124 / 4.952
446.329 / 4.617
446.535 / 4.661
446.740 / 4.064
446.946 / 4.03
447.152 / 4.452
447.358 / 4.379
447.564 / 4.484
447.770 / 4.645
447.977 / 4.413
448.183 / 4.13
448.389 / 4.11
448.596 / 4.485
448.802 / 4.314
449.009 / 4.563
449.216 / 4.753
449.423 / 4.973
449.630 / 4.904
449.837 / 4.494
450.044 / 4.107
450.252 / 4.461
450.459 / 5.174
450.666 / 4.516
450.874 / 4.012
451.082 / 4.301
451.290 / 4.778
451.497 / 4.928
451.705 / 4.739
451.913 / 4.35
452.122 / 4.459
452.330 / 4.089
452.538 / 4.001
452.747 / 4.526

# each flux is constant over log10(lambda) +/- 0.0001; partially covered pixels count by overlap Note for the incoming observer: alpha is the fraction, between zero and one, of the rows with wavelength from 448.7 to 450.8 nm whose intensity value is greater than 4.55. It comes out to 0.50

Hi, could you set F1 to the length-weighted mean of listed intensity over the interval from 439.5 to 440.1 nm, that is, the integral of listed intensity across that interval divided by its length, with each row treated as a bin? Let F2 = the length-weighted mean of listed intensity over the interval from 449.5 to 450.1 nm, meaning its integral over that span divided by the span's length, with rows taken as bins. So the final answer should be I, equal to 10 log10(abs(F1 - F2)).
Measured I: -9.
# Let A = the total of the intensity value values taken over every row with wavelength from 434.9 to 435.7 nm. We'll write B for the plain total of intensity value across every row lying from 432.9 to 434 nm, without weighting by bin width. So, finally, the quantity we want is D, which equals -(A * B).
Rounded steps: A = 15.9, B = 24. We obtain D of -379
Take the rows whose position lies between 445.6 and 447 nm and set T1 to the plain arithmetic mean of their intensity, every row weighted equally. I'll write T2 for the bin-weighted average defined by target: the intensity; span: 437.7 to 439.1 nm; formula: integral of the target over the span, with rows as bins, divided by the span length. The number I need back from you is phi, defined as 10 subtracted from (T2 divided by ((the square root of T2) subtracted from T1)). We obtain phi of -8.2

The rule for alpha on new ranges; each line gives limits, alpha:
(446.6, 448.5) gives 0.11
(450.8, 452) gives 0.50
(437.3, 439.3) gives 0.40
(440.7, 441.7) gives 0.20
